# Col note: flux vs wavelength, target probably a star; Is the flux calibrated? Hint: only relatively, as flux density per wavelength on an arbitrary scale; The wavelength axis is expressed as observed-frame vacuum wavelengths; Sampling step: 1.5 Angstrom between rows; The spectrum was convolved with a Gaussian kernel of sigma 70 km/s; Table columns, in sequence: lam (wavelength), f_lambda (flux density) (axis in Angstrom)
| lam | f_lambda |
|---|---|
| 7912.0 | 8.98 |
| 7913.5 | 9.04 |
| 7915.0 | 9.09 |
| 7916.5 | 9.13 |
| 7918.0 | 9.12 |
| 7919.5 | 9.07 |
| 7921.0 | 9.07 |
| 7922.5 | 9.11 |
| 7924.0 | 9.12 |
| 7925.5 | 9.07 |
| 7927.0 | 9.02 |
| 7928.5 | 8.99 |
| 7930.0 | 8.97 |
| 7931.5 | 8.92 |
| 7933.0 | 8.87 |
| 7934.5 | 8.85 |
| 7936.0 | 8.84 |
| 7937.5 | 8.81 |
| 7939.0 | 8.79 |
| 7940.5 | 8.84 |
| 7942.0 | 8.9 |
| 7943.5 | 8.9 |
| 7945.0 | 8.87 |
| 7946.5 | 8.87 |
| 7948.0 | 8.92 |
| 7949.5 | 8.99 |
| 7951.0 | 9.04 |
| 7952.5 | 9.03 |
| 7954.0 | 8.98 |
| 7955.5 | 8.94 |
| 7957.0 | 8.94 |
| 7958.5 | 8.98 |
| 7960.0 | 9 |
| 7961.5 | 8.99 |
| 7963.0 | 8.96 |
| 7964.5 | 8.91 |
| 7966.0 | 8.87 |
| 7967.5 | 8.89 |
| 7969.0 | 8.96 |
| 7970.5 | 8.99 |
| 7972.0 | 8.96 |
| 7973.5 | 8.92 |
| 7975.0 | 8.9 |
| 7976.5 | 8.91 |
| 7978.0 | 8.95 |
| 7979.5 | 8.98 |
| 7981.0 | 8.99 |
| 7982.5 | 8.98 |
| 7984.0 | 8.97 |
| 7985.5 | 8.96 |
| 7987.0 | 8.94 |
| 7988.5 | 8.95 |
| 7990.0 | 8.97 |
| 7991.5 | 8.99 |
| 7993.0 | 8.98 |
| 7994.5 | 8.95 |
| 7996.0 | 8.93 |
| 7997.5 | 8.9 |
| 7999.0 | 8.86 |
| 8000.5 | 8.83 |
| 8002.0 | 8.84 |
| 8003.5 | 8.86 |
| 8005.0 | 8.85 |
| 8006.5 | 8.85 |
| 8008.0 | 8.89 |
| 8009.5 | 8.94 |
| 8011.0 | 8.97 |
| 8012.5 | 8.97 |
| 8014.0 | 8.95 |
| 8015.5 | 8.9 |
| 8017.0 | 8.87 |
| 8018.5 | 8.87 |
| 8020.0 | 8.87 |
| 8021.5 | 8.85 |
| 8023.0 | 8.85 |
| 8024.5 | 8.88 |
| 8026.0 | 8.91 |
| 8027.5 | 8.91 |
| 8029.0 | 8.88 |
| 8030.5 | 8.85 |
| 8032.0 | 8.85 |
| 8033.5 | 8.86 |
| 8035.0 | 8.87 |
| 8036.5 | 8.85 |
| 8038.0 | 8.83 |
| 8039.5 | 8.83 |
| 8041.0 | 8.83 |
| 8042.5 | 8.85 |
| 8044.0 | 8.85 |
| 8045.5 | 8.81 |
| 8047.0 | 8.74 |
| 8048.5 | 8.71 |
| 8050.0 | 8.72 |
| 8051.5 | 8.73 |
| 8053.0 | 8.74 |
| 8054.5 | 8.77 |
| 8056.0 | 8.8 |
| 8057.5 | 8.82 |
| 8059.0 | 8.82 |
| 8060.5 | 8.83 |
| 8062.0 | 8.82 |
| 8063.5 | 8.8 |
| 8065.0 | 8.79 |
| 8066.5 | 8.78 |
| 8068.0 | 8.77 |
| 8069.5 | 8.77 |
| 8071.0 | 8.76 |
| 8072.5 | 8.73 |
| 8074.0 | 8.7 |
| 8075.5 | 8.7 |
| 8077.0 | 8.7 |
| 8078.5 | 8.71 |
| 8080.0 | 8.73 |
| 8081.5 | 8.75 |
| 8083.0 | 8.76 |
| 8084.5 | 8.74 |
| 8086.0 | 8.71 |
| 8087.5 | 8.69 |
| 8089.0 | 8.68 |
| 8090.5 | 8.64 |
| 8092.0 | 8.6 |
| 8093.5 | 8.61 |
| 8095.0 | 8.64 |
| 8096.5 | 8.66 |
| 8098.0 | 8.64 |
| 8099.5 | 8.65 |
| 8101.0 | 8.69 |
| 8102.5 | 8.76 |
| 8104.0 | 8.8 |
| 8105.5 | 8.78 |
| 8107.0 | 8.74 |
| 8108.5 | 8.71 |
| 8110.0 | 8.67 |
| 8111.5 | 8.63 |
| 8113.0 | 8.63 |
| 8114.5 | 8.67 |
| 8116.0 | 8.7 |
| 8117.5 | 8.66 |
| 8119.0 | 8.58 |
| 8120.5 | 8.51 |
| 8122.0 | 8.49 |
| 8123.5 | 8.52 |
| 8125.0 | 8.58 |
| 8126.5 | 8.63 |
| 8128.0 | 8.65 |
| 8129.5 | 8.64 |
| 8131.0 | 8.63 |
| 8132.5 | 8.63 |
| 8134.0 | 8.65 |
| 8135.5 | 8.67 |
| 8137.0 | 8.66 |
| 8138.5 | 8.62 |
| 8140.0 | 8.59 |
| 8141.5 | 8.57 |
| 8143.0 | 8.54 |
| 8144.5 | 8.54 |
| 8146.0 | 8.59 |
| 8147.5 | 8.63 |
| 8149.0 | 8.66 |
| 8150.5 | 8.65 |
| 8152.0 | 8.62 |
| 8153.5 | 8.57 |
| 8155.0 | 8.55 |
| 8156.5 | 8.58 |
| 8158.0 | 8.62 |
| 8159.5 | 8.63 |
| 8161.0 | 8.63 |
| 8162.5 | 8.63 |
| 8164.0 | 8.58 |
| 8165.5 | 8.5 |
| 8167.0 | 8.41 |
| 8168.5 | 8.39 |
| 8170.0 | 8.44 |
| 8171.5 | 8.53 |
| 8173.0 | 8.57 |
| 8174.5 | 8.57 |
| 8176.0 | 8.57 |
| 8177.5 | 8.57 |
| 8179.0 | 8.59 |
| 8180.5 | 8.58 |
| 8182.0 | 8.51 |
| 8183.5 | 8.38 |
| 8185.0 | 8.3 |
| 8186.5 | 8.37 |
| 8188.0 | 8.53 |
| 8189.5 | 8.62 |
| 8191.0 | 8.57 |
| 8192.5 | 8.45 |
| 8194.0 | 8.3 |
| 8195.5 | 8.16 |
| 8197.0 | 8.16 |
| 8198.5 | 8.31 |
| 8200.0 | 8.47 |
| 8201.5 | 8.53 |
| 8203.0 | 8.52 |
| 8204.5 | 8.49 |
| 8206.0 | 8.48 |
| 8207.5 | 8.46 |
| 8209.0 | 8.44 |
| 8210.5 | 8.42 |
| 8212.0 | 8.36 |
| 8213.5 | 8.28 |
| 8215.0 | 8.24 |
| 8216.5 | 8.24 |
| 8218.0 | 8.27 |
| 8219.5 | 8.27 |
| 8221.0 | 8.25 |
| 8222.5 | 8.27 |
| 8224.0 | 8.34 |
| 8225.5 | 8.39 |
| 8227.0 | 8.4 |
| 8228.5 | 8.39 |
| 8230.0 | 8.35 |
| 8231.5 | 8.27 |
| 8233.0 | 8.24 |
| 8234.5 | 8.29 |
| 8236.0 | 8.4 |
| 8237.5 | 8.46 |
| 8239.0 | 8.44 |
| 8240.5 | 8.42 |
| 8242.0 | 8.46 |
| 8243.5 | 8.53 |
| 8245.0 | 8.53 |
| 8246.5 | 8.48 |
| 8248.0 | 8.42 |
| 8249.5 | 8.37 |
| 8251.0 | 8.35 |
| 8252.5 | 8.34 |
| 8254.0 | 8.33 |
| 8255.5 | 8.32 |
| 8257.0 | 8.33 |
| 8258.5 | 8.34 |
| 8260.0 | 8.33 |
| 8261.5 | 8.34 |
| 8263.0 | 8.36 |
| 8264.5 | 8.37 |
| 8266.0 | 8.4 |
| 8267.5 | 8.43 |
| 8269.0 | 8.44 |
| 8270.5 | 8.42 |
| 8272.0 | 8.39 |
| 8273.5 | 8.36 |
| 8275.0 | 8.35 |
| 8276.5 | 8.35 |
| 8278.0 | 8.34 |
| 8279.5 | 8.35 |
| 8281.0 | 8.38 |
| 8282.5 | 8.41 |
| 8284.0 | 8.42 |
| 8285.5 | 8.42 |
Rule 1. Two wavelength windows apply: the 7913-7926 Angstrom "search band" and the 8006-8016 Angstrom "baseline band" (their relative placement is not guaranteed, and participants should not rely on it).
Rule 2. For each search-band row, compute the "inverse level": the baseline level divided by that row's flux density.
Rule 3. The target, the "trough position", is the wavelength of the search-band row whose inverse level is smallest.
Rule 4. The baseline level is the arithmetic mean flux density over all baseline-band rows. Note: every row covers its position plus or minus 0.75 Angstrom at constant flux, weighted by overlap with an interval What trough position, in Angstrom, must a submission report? 7916.5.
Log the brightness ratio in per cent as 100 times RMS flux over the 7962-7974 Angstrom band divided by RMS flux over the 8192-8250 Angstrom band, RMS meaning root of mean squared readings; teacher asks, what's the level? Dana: 107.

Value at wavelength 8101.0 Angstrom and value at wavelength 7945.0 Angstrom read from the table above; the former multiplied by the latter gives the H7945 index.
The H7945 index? 77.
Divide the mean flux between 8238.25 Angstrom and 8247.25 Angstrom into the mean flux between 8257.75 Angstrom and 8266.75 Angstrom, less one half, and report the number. 0.486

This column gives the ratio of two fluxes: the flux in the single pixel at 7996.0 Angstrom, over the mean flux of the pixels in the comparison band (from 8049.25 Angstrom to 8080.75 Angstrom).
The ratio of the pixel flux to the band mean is 1.02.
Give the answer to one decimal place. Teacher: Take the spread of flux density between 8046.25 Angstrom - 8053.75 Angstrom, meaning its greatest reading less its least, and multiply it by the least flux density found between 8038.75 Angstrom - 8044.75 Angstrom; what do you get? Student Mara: 0.3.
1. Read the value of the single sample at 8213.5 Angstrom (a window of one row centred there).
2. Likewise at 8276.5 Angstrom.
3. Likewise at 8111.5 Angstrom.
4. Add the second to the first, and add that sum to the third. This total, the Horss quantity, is 25.3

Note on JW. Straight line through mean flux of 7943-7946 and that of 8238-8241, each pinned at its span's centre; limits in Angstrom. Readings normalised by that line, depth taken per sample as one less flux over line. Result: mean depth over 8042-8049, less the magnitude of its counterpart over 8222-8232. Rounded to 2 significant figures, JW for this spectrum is -0.020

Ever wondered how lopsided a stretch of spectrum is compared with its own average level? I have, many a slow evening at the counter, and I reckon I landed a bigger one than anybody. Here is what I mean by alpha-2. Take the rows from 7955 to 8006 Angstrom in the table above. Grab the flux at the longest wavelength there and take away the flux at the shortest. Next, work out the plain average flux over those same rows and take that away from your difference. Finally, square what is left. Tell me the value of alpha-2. 81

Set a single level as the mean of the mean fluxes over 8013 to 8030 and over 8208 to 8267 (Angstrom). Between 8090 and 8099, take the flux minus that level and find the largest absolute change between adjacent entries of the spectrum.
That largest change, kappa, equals 0.04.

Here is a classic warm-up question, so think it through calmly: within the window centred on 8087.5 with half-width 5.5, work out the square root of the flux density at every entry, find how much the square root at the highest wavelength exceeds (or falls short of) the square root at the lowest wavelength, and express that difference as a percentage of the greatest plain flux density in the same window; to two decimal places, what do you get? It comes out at -0.31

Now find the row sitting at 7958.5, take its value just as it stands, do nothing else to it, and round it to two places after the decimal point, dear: 8.98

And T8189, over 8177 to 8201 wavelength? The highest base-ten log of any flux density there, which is 0.936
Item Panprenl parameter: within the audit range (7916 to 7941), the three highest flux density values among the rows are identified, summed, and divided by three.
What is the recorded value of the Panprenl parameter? 9.12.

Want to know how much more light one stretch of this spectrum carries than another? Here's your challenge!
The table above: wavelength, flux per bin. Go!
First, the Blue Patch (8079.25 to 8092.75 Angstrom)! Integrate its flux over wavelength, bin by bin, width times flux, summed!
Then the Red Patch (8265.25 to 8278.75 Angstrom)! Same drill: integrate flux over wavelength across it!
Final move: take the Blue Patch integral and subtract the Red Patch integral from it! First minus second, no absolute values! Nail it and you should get 4.2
